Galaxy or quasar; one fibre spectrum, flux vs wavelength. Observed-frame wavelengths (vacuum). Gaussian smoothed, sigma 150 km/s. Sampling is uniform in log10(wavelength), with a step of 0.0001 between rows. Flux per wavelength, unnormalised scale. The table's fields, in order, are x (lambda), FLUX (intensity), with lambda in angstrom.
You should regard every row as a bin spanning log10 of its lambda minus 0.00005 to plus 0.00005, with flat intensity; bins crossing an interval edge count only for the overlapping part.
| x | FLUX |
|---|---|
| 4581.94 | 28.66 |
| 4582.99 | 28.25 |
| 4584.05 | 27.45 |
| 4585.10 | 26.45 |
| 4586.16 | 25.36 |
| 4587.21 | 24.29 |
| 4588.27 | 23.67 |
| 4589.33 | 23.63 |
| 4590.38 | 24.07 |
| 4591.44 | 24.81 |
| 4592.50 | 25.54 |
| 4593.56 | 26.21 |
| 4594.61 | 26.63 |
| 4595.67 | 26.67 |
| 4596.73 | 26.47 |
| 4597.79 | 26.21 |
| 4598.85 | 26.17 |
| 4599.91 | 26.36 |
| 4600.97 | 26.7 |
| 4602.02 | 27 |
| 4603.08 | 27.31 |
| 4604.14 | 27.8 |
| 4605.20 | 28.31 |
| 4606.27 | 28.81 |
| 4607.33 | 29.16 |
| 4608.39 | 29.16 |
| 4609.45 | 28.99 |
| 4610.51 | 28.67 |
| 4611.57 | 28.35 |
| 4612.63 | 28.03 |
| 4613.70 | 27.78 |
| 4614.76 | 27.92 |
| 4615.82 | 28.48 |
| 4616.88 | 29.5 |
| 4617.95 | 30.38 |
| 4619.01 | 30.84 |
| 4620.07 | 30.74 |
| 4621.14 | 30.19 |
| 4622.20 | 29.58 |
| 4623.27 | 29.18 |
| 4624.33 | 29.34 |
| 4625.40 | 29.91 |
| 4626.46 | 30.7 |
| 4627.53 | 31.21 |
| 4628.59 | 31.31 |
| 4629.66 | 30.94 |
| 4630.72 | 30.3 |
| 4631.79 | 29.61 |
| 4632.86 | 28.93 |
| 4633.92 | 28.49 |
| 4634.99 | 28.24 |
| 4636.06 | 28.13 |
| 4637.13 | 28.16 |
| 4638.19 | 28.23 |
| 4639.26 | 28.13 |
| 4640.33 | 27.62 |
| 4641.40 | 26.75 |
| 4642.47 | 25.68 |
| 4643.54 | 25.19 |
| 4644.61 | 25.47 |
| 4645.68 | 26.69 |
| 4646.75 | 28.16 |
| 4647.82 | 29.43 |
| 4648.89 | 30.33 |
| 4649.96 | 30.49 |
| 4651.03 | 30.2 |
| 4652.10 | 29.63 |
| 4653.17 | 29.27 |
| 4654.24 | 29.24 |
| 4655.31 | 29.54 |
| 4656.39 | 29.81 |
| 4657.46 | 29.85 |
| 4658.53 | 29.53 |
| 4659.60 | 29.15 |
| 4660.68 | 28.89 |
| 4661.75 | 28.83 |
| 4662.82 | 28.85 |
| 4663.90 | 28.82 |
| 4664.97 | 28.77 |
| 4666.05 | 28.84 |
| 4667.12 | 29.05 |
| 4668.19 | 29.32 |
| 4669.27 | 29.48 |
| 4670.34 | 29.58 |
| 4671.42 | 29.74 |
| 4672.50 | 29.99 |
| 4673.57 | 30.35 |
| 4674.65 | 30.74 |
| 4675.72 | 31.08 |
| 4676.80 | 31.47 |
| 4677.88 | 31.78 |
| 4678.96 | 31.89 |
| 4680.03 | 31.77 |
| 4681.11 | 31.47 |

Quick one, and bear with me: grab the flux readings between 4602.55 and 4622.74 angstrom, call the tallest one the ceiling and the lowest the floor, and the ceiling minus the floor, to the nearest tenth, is 3.5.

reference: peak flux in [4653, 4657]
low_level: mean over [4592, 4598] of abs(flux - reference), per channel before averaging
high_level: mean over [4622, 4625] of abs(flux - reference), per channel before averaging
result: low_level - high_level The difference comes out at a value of 3.1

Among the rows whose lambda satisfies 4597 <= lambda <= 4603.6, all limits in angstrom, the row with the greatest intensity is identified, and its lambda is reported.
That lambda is 4603.08 angstrom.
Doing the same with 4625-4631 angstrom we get 4628.59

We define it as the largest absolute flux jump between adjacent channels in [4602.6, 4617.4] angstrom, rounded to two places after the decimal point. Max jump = 1.02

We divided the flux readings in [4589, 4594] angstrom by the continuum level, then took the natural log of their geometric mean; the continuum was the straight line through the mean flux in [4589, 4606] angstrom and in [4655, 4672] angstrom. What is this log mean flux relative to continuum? -0.05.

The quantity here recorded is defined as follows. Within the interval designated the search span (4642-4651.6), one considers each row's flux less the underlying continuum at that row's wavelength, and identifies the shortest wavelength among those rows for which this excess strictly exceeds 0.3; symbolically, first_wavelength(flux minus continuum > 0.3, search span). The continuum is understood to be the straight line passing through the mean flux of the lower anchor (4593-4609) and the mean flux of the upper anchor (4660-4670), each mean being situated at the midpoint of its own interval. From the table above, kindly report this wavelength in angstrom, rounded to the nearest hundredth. 4647.82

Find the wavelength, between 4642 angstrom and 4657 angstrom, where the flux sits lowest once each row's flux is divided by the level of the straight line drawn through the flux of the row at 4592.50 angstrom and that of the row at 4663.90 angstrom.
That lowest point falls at 4643.54 angstrom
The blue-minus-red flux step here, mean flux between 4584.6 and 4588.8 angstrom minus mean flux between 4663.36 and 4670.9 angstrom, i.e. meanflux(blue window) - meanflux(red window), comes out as -4.2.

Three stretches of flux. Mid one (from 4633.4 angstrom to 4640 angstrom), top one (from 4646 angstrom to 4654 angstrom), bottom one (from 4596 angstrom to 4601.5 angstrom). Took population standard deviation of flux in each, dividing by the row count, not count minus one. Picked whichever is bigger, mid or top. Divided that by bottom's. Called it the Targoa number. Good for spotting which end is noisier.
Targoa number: 3.9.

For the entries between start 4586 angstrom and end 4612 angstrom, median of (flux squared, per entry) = 709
